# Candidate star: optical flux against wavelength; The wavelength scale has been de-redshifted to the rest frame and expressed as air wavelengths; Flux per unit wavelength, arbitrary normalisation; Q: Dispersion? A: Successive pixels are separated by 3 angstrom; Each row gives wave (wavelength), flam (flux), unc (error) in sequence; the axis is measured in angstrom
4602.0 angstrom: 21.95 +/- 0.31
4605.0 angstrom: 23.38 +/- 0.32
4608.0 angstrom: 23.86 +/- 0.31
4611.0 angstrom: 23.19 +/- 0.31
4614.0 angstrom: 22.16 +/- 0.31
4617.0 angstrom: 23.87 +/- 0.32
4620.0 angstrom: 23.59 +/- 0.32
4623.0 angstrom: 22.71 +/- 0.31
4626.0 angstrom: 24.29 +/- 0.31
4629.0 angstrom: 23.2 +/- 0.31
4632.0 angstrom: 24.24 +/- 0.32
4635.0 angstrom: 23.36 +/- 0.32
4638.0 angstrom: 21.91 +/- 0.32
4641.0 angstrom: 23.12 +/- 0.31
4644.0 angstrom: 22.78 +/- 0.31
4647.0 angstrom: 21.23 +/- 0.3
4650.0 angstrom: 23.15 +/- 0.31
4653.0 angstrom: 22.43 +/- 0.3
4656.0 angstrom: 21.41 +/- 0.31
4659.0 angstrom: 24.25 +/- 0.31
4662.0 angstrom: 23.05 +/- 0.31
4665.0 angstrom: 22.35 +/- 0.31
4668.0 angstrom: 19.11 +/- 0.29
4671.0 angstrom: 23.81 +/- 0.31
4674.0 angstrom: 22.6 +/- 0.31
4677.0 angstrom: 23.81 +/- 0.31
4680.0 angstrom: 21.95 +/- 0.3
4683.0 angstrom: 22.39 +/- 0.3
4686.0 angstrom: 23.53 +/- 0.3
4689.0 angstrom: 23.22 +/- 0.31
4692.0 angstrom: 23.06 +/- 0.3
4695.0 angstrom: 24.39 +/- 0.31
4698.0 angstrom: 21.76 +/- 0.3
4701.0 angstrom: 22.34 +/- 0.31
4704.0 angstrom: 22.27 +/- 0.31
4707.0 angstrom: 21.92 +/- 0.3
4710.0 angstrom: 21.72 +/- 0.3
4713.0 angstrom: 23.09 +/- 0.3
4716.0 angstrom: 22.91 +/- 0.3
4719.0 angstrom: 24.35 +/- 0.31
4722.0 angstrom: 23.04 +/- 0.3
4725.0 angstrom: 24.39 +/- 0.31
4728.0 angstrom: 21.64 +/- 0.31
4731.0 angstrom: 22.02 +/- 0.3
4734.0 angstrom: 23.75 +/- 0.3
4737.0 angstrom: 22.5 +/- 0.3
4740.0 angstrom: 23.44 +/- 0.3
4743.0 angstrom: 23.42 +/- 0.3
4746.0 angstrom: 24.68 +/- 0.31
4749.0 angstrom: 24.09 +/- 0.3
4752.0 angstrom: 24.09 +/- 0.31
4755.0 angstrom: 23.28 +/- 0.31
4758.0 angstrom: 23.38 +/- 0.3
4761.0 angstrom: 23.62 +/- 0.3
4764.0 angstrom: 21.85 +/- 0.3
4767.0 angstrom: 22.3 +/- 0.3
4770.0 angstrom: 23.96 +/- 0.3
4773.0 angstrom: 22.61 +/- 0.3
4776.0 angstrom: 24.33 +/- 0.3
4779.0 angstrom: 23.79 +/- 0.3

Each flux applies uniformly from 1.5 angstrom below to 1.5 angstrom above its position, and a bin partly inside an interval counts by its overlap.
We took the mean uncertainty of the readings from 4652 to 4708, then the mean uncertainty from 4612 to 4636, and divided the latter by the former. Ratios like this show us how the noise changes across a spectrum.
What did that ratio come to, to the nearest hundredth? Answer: 1.03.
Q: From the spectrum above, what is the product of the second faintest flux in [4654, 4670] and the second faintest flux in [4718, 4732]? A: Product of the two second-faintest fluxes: 471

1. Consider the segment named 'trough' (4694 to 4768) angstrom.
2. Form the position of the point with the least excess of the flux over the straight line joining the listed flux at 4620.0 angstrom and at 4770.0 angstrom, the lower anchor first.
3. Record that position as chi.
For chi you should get 4728.0 angstrom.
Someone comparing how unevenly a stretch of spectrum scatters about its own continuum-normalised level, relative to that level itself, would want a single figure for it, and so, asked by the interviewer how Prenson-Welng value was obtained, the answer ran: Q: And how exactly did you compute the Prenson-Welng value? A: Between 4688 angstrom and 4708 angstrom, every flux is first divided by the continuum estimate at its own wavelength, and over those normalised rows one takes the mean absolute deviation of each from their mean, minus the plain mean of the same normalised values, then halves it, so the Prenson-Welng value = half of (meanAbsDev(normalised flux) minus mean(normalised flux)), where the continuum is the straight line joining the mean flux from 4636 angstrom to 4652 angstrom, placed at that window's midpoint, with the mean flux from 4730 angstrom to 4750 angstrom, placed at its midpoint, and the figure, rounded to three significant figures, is -0.477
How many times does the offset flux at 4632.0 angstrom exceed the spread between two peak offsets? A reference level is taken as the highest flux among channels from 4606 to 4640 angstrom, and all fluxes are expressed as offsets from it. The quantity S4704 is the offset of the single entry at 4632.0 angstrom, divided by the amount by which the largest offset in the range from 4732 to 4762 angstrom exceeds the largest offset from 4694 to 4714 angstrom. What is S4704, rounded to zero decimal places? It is 0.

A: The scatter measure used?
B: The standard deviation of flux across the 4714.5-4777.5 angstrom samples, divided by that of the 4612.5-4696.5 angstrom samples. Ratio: 0.79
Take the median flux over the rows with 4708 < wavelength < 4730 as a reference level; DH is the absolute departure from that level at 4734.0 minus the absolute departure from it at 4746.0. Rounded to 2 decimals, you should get -0.93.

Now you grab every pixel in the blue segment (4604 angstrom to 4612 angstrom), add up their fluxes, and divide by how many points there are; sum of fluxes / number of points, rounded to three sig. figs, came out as 23.5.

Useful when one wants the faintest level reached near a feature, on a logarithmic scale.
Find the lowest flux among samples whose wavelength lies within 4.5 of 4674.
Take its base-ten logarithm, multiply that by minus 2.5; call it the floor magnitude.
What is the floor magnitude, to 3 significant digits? -3.39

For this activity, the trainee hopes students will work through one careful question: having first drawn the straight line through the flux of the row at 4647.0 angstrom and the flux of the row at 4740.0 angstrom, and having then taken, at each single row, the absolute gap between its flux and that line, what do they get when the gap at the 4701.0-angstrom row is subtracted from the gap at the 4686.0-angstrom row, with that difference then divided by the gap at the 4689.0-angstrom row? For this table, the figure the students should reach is 1.2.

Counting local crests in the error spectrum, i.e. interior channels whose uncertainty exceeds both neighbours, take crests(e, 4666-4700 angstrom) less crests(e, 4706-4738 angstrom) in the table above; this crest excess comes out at 1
